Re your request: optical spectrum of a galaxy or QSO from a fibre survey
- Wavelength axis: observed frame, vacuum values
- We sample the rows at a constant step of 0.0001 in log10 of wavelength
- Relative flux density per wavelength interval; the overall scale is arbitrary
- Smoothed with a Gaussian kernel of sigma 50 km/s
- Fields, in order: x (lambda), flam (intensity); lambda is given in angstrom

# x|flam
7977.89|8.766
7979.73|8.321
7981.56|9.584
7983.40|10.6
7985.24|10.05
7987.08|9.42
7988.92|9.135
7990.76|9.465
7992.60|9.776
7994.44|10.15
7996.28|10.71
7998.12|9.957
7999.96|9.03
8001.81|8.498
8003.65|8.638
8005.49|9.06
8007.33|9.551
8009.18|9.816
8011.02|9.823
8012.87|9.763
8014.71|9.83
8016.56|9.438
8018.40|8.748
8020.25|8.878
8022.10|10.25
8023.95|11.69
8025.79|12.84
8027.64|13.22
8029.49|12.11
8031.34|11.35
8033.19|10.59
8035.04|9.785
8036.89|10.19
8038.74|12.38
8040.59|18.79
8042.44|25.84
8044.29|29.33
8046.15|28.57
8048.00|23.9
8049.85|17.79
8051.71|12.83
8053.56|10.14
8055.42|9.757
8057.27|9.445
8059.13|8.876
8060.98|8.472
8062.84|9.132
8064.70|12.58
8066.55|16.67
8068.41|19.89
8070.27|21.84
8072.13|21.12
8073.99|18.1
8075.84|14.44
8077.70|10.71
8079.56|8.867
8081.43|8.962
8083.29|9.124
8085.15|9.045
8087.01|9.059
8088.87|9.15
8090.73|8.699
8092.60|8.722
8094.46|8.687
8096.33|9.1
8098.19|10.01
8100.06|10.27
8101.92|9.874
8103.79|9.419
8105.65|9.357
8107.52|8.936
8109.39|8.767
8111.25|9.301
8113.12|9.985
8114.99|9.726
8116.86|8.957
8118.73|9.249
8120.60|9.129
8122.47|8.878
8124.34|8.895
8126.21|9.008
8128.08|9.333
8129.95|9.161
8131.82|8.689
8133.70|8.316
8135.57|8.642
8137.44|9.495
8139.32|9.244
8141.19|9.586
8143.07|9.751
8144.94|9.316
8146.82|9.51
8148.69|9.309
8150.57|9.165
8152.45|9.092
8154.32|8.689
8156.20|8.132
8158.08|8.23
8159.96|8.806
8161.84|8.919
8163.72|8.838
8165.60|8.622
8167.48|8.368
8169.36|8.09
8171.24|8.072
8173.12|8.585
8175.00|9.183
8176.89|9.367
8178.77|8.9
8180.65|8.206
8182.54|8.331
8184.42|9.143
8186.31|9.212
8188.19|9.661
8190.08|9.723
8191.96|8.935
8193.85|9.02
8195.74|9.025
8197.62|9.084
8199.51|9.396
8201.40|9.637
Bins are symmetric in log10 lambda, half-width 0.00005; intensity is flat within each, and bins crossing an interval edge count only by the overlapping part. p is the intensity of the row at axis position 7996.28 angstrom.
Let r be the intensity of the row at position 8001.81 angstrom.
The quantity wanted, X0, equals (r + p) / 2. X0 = 9.6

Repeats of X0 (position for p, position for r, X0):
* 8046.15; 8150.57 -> 18.9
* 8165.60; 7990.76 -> 9.0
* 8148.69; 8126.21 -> 9.2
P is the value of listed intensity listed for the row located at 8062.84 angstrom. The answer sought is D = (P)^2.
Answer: 83.4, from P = 9.132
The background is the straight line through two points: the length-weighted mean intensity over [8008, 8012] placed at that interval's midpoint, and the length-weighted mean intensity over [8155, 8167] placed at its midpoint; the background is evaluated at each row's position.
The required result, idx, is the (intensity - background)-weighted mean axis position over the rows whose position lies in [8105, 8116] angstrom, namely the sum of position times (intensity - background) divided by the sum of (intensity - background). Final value 8112.9 angstrom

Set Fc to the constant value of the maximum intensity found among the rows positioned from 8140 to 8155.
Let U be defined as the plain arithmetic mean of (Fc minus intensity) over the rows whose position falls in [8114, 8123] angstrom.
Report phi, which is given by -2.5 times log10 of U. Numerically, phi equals 0.6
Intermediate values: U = 0.6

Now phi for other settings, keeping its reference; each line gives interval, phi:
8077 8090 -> 0.8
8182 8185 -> 0.0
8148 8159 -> 0.0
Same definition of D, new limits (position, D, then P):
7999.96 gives 81.5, 9.03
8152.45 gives 82.7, 9.092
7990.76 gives 89.6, 9.465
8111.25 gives 86.5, 9.301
